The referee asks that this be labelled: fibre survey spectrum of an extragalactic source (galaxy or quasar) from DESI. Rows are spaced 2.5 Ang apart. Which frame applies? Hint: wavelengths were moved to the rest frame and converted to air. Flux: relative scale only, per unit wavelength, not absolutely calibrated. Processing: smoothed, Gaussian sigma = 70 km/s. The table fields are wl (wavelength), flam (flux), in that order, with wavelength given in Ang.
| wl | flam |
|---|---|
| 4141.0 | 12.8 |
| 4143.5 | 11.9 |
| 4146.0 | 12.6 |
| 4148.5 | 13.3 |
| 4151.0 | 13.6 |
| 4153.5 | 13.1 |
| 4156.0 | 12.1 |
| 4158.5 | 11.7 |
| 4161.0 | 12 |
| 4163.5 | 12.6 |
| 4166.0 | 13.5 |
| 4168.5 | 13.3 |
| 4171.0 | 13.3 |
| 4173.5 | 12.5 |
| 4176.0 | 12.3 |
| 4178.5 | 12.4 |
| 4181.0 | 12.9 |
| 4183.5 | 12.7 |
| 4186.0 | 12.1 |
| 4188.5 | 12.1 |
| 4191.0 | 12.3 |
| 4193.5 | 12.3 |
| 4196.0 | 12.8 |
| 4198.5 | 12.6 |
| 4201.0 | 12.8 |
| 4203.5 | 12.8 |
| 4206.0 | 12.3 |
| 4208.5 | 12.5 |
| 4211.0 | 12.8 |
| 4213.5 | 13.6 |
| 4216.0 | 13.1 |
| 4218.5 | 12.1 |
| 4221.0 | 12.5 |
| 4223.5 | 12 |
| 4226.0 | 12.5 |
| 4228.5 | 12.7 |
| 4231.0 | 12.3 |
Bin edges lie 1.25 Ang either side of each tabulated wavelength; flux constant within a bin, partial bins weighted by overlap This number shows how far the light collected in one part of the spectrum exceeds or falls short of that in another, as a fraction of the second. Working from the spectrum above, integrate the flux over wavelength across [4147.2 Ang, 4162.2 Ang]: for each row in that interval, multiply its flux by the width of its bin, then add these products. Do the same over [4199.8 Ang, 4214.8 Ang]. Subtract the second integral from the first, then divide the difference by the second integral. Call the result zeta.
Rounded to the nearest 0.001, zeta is -0.013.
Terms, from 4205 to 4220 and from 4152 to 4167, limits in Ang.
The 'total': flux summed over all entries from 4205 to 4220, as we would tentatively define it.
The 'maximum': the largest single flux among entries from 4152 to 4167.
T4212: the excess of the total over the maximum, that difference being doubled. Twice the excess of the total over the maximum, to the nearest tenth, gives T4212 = 125.8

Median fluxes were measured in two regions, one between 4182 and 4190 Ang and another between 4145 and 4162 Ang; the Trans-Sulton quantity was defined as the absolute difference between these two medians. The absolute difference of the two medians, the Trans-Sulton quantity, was 0.5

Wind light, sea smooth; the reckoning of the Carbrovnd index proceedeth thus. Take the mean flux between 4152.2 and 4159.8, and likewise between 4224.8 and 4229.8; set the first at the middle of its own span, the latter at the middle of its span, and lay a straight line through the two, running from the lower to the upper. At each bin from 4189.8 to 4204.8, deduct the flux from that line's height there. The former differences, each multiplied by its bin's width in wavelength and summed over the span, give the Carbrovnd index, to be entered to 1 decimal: -1.9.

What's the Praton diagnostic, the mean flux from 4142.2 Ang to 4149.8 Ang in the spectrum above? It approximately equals 12.6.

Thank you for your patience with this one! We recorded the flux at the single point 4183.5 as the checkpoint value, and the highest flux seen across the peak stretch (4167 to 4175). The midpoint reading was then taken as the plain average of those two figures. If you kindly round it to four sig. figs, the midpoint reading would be 13.00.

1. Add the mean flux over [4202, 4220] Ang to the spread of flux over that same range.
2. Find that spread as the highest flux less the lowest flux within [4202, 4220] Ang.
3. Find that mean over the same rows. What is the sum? 14.2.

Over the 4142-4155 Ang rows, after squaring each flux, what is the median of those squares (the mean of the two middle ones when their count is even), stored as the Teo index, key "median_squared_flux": 172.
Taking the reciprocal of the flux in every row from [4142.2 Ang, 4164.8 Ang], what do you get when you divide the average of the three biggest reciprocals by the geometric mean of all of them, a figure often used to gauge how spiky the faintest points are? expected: 1.06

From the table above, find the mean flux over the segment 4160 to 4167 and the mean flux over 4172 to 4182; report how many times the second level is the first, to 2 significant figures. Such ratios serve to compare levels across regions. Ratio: 0.99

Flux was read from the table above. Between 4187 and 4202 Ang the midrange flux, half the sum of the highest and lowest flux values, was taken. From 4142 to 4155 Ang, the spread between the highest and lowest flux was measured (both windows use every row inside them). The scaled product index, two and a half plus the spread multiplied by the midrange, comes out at 23.7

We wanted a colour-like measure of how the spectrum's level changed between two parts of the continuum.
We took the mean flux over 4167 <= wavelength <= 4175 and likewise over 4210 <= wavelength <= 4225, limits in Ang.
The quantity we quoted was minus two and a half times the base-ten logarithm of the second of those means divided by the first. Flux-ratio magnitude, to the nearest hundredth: 0.03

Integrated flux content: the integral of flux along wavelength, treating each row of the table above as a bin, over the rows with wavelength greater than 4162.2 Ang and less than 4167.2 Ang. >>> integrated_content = 65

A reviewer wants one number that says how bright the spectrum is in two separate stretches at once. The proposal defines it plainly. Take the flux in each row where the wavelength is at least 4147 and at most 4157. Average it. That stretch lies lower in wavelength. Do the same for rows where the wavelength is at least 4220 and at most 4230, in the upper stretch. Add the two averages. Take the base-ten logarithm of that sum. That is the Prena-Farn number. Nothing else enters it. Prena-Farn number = 1.406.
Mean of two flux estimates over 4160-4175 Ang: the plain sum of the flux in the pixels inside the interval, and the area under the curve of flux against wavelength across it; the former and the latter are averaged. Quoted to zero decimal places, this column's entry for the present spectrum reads 135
